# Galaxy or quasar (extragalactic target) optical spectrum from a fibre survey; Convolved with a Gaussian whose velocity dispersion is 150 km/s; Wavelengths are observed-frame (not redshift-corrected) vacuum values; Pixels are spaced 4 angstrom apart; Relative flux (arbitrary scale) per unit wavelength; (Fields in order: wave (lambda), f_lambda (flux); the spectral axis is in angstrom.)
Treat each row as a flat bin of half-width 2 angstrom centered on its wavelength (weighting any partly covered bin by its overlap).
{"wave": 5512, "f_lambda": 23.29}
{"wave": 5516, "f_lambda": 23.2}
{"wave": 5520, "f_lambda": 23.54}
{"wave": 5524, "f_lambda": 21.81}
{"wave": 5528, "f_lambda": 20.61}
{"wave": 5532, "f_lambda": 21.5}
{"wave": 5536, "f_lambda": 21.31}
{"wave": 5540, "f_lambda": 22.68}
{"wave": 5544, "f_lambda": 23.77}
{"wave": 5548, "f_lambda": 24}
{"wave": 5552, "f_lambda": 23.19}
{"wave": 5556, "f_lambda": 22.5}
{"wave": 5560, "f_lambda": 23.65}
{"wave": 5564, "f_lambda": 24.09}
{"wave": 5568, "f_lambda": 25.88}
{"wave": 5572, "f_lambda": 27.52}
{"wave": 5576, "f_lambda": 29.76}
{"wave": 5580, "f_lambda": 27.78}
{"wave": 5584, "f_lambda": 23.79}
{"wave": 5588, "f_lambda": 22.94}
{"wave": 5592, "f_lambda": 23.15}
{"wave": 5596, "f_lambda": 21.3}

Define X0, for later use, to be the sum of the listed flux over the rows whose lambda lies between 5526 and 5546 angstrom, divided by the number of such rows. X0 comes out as 22.0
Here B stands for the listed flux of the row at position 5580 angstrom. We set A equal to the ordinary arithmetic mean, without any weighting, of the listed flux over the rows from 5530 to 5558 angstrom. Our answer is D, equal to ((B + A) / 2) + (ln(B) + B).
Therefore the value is 56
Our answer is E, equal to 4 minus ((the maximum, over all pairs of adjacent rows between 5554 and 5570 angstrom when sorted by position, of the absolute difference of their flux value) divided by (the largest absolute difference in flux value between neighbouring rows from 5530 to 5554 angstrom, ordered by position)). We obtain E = 2.7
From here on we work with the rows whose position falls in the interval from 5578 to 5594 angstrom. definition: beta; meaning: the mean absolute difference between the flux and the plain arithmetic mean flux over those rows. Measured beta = 1.7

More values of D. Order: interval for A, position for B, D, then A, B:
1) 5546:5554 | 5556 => 49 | 23.6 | 22.5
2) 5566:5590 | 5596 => 48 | 26.3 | 21.3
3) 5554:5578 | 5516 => 51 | 25.6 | 23.2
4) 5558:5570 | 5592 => 50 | 24.5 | 23.15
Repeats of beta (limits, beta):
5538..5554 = 0.5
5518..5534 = 0.8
